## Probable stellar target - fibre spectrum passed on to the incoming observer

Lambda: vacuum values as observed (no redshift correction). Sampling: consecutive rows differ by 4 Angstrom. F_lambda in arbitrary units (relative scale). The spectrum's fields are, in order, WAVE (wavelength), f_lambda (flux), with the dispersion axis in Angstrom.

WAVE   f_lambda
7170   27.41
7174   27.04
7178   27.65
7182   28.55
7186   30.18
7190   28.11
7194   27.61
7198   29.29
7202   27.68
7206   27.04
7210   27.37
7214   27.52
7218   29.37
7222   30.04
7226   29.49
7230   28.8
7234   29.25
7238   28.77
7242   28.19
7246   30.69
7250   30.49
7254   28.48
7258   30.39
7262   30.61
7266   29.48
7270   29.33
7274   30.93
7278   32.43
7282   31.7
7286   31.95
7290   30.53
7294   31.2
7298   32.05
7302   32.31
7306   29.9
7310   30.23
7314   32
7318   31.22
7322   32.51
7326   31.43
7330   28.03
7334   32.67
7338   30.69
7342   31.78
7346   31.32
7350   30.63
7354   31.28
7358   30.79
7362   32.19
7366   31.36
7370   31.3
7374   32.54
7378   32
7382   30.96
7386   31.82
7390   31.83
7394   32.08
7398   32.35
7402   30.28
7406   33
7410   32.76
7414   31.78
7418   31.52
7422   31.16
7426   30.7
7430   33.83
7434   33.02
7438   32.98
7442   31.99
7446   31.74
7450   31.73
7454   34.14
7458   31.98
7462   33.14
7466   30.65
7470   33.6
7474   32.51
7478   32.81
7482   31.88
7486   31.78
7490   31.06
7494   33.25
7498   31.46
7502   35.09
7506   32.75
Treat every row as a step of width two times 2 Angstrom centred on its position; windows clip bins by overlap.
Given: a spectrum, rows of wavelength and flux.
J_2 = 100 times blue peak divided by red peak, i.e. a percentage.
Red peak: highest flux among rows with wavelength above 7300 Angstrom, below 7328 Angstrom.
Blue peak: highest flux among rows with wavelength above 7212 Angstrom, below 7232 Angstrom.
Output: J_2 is 92.4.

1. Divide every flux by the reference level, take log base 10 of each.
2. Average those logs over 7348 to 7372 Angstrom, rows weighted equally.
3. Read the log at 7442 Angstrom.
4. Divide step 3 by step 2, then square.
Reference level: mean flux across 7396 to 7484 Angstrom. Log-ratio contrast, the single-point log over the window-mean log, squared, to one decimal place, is 0.1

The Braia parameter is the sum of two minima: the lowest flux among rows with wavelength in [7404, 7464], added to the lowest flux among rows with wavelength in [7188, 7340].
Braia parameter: 57.7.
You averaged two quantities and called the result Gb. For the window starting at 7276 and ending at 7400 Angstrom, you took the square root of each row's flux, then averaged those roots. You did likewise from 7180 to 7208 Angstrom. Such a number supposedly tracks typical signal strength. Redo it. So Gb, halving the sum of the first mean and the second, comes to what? 5.47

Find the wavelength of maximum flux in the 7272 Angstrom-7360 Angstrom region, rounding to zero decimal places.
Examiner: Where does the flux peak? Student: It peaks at 7334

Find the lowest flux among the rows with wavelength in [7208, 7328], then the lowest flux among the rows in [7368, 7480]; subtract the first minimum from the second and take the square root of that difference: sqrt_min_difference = 1.7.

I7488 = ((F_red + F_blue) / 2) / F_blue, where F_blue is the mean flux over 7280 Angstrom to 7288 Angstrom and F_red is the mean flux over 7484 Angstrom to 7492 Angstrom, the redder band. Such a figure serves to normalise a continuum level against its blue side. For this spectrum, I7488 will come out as 0.99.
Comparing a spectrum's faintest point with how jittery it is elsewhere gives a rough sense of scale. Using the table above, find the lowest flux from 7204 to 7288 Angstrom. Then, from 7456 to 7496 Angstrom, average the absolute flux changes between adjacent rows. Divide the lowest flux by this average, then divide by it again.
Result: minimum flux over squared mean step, 15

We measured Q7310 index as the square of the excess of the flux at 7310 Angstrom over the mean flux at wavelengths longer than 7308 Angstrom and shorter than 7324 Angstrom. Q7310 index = 1.59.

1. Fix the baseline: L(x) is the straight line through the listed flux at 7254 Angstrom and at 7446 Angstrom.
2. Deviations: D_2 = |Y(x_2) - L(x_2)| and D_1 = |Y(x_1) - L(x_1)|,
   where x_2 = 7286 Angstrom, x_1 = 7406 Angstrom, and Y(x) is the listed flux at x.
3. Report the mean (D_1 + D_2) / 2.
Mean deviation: 2.4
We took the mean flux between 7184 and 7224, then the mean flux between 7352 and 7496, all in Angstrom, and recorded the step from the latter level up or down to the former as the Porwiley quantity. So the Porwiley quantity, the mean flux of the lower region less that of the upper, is -3.6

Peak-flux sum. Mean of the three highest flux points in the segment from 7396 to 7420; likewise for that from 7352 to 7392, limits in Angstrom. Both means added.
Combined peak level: 64.9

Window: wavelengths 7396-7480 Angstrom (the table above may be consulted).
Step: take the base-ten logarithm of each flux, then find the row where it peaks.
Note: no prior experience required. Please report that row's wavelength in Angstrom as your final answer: 7454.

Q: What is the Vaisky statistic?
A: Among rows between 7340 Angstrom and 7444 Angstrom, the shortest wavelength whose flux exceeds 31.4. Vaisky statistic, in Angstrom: 7342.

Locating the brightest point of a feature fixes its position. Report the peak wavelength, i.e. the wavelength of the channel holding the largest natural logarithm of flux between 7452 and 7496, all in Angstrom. 7454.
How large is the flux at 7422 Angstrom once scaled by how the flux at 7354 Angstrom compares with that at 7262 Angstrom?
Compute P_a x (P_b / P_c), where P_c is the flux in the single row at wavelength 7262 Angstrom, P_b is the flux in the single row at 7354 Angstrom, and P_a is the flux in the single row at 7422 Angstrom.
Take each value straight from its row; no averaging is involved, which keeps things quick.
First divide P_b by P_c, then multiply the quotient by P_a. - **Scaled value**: 32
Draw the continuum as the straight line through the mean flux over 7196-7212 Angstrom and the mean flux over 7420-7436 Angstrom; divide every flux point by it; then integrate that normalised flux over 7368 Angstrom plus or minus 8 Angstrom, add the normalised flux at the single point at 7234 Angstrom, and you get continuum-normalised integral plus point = 17.5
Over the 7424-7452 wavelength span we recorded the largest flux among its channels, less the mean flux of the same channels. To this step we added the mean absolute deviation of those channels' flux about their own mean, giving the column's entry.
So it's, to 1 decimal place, 2.4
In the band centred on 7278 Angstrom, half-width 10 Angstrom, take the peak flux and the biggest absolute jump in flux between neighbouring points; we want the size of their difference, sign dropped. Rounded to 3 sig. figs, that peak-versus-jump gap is 30.8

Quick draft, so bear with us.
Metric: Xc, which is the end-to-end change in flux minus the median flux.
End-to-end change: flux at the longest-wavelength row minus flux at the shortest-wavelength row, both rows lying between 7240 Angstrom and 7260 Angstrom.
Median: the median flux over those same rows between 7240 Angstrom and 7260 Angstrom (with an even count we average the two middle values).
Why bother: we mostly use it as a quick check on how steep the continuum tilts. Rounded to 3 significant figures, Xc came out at -28.2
